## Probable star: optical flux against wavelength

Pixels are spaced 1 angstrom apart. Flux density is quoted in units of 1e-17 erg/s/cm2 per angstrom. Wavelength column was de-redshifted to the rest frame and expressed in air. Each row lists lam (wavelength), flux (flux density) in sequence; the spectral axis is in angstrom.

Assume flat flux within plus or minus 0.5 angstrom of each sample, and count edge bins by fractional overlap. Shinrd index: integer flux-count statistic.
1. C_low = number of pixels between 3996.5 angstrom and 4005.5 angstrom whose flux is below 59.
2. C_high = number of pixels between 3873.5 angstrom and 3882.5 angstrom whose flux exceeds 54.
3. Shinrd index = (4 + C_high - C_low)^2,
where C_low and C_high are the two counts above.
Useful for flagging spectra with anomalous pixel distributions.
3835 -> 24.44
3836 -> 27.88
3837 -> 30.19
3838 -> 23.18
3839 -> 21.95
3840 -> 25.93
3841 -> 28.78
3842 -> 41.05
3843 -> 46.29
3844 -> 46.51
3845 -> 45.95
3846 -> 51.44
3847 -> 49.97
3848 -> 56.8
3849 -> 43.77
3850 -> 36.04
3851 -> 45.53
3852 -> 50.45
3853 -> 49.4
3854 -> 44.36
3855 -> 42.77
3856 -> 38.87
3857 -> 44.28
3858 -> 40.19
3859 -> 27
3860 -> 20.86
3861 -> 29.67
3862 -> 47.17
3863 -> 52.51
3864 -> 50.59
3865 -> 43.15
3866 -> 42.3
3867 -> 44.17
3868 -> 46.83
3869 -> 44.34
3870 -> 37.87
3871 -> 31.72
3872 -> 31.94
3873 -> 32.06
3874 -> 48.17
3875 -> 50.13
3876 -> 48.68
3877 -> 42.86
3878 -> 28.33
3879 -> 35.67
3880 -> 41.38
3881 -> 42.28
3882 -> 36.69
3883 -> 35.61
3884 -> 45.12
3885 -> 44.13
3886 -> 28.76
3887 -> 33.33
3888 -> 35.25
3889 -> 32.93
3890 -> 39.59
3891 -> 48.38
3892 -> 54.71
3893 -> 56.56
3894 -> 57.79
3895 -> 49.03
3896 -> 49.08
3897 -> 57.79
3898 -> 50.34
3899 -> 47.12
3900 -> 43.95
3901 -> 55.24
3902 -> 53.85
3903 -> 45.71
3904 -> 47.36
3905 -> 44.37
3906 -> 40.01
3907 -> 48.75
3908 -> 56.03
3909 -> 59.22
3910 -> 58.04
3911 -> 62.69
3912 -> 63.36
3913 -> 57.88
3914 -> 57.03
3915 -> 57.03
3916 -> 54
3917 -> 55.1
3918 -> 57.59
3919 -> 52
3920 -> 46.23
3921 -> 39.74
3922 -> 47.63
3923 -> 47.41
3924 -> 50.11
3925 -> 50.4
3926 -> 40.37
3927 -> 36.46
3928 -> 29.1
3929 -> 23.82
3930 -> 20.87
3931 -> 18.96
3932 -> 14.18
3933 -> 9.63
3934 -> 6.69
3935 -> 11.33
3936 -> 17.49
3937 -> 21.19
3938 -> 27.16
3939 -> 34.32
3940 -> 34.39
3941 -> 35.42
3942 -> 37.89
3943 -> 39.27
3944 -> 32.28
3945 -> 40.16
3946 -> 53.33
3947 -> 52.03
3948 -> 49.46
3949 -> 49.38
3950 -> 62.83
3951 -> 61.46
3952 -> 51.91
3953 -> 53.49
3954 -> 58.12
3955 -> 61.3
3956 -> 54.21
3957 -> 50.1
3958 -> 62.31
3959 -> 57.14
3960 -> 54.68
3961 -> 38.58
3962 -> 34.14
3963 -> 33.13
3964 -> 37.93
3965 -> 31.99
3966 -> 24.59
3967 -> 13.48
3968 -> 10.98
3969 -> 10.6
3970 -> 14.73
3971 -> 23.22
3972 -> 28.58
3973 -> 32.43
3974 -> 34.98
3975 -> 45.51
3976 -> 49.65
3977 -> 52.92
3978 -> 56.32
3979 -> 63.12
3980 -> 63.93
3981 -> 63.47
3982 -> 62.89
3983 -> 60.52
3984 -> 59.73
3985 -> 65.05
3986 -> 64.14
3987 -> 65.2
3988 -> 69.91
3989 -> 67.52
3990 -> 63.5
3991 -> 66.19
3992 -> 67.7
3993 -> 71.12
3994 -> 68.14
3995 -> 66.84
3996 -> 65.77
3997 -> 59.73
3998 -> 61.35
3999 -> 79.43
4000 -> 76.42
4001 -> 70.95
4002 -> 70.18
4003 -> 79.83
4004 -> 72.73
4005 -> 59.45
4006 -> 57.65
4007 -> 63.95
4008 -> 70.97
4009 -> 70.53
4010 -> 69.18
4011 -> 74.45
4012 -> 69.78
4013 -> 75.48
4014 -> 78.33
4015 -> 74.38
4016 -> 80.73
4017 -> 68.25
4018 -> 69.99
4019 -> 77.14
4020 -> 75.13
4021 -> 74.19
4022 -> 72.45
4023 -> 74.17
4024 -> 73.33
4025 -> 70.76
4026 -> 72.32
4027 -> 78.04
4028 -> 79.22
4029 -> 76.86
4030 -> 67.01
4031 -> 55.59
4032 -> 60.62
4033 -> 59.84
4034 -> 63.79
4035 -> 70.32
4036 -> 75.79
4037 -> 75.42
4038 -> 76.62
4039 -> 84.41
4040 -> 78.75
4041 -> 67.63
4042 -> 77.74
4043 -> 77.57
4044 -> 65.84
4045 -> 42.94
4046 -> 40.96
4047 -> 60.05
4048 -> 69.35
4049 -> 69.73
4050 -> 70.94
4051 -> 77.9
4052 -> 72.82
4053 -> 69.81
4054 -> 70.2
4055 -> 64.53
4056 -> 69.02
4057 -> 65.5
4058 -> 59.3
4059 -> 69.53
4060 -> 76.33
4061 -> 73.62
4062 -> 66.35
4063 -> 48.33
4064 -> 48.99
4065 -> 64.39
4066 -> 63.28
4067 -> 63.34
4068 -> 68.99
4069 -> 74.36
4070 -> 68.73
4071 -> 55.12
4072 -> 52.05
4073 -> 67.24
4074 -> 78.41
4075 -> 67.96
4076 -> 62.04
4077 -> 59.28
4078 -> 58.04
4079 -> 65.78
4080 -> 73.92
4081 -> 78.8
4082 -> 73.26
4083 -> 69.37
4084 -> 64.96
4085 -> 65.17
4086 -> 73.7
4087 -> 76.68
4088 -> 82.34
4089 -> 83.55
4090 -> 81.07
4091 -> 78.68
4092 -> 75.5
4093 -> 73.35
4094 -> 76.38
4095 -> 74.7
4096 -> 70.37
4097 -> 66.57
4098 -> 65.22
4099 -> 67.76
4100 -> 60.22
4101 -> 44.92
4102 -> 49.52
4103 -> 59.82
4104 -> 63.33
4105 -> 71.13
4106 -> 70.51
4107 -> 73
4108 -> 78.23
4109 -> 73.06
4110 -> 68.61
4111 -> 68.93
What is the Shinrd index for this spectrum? 16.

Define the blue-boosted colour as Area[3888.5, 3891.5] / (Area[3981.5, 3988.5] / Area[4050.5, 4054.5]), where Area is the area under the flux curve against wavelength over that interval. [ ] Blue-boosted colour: 79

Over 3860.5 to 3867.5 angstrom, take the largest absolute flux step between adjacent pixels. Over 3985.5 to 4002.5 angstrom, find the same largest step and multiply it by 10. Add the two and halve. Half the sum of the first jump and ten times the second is 99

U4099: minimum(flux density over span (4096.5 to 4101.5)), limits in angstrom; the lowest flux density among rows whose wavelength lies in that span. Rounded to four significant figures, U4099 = 44.92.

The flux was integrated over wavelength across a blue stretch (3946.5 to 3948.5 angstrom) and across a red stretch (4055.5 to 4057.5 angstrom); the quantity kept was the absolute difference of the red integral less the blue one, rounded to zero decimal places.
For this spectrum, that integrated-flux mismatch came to 33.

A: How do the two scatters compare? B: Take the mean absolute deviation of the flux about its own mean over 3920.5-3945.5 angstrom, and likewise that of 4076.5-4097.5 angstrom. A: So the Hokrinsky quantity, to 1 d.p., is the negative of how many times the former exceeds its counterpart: -1.9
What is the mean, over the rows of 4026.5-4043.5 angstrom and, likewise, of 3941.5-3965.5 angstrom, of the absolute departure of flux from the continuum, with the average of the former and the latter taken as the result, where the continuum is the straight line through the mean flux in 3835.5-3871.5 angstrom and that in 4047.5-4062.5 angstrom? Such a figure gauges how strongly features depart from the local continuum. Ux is 8.9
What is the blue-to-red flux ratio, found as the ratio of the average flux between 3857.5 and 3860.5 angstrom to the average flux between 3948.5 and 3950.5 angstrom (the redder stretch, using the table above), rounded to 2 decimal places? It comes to 0.52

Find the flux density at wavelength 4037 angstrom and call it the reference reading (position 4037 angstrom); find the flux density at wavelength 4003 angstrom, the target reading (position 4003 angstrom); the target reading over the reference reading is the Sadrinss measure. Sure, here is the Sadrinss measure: 1.1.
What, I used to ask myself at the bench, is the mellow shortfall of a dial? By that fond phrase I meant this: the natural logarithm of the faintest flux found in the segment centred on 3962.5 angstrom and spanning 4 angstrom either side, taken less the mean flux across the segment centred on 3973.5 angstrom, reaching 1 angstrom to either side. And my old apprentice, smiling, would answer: -31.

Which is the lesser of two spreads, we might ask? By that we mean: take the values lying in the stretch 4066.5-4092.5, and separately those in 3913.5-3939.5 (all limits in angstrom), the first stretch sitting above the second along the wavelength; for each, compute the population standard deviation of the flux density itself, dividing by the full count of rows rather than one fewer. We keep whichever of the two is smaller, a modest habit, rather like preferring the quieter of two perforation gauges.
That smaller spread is 8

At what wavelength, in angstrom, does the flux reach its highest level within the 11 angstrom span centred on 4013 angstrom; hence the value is 4016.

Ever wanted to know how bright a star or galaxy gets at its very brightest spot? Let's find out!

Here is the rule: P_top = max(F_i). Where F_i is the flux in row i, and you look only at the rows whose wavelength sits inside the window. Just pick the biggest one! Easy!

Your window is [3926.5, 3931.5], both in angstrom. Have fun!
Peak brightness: 36.46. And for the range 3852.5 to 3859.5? 49.4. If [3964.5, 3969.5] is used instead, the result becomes 31.99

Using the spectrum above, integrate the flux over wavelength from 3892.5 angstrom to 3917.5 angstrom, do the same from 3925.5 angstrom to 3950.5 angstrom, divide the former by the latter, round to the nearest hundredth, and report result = 1.66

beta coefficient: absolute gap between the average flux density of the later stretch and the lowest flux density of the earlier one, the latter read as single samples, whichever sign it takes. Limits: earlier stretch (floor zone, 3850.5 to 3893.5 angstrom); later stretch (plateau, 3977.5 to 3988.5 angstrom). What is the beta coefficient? 42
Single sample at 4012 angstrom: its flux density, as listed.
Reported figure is 69.78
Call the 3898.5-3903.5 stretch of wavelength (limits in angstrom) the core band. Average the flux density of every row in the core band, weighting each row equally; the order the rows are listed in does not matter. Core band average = 49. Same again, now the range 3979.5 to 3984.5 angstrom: 62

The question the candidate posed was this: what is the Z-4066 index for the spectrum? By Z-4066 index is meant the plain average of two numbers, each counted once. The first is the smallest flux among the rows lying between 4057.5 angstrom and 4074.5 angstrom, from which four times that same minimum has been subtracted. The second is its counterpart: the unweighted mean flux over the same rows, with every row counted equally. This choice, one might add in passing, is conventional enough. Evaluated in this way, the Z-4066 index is -40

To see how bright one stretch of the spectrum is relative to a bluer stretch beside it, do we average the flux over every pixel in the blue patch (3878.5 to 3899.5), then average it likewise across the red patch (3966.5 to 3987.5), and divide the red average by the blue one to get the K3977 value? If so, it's 1.0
